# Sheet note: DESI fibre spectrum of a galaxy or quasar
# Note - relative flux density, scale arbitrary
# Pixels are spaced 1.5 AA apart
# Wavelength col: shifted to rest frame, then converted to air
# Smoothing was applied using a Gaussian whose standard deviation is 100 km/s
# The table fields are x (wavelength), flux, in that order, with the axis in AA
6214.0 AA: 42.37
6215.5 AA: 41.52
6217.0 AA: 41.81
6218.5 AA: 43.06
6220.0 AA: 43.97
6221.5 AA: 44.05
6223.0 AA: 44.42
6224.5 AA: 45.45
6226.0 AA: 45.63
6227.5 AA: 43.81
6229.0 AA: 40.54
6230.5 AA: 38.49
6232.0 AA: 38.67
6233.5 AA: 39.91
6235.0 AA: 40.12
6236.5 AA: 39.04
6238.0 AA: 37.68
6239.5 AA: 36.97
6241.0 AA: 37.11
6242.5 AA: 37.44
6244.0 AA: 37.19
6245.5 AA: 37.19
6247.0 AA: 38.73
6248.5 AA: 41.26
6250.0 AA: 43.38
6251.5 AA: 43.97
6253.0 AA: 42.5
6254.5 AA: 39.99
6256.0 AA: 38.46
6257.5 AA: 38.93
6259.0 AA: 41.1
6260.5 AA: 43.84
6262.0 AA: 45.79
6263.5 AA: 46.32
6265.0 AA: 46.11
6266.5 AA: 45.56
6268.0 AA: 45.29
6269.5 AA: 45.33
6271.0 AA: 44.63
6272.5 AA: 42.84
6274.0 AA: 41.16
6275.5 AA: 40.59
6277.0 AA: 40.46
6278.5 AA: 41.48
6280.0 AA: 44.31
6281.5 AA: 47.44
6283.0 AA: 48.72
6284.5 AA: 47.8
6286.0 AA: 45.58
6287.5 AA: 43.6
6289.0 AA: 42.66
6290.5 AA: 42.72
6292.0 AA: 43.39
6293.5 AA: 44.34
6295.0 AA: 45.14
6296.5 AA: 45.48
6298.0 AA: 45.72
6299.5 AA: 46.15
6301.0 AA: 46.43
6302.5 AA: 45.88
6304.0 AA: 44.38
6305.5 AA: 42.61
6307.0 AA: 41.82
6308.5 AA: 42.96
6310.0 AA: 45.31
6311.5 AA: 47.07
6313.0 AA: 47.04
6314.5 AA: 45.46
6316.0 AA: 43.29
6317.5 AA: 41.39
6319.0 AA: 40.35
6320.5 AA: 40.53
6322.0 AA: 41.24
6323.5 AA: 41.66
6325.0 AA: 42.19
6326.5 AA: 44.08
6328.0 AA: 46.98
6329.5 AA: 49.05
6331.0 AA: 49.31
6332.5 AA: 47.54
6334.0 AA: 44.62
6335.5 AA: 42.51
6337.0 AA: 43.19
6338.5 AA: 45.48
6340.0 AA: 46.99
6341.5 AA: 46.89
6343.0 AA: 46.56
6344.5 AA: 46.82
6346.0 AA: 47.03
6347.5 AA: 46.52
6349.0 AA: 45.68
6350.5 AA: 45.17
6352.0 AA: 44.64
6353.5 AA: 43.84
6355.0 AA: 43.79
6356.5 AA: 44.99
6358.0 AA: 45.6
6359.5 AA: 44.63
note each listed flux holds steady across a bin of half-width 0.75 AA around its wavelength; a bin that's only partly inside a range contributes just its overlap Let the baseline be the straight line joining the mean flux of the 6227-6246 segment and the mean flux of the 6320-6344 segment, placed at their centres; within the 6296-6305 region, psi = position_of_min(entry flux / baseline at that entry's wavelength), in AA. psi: 6304.0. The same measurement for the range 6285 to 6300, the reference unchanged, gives 6290.5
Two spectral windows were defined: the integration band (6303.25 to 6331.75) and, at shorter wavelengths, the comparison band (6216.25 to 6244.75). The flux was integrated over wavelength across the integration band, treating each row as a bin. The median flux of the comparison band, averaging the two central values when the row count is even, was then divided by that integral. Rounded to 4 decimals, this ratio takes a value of 0.0320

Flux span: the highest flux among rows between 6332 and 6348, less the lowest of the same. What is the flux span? 5.0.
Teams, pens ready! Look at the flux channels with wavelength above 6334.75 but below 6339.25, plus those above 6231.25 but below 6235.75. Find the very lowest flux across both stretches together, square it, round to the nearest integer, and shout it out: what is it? 1495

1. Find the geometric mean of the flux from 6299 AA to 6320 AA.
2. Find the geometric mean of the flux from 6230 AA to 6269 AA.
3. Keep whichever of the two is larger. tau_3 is 44.2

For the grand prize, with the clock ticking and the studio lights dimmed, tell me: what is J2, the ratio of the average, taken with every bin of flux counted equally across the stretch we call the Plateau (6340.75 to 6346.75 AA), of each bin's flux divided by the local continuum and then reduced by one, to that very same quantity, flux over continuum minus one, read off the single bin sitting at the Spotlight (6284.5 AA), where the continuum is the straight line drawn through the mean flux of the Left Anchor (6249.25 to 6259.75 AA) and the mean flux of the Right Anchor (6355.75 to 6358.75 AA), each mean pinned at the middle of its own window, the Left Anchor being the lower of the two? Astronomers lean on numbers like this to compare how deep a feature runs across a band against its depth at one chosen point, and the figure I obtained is 0.36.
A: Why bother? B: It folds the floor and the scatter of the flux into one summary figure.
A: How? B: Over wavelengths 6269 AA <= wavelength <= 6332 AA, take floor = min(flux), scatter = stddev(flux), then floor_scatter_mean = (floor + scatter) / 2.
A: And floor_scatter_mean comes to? 21.4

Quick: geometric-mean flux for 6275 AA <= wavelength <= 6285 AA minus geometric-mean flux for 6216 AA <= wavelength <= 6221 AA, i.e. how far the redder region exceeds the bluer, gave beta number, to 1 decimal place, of 1.3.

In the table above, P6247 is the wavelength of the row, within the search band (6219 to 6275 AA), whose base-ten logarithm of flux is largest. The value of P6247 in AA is 6263.5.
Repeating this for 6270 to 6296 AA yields 6283.0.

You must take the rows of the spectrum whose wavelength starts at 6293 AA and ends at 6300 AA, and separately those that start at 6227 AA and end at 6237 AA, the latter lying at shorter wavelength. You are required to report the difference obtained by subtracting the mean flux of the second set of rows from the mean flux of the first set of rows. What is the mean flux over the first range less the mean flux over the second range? 5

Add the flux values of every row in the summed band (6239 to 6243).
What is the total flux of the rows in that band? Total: 112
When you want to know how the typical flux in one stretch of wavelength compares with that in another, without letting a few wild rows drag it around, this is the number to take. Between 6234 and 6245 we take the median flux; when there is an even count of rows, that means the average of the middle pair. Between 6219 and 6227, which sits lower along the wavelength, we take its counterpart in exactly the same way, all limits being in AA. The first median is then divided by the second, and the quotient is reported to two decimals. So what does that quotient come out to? 0.84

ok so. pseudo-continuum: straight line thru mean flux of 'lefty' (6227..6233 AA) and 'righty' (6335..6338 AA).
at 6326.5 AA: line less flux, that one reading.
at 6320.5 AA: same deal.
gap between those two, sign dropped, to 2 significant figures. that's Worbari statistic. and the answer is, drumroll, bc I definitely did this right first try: 3.4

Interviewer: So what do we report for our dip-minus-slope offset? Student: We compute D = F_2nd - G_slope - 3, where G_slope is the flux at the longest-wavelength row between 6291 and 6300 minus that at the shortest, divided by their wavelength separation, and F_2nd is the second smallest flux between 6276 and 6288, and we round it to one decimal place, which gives 38.1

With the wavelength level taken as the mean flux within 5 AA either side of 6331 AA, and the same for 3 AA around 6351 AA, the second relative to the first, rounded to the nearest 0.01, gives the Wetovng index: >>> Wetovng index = 0.97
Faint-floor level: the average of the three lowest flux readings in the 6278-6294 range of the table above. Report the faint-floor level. 42.3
